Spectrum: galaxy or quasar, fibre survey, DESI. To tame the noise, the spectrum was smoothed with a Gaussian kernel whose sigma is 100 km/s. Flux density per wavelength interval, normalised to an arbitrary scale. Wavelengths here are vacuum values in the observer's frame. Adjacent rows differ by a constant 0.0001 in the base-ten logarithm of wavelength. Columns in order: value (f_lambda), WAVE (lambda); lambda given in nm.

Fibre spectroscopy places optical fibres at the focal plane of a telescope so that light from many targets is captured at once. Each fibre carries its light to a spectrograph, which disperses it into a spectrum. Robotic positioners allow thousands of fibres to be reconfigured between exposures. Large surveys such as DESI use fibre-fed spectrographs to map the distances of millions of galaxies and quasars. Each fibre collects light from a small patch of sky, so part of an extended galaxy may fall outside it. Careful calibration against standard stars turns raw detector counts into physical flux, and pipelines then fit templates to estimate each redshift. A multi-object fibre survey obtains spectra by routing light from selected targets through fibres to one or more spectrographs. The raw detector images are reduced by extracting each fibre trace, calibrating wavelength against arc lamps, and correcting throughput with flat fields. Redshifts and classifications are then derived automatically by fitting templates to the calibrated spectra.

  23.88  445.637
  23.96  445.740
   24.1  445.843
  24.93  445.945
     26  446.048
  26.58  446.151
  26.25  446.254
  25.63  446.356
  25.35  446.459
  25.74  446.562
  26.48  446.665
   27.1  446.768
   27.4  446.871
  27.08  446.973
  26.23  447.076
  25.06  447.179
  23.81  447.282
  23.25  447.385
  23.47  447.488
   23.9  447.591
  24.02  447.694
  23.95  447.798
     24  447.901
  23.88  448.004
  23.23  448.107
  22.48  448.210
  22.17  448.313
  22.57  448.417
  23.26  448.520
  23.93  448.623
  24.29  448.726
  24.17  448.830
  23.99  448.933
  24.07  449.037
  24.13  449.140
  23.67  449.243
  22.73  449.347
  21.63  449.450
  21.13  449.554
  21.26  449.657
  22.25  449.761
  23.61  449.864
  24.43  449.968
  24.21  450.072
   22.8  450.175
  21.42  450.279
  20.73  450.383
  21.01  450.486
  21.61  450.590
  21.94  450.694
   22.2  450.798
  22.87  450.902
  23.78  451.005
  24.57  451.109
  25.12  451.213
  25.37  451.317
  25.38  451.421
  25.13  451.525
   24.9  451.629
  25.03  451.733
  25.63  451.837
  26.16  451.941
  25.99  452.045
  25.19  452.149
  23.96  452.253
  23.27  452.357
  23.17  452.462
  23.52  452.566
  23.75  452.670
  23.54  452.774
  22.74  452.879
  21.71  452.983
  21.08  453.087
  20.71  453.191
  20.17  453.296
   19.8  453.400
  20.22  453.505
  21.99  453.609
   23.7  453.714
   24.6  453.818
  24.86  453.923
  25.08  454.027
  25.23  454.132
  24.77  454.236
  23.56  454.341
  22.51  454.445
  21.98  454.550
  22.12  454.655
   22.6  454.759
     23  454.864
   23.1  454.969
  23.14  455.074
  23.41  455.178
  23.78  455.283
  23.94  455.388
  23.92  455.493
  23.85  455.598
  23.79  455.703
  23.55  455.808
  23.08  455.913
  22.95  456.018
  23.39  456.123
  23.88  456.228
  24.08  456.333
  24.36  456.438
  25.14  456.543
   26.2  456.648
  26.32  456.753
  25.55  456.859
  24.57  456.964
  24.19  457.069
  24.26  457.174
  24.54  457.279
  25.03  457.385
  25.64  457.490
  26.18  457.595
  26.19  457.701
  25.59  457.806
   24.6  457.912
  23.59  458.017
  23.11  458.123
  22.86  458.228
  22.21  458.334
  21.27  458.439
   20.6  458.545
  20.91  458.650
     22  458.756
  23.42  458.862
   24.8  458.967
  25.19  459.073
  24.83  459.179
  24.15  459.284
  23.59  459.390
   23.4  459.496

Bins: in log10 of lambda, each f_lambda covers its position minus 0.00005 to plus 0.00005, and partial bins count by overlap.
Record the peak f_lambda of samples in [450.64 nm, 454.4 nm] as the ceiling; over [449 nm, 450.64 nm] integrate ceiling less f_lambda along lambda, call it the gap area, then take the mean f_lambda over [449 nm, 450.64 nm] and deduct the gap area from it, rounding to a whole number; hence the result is 17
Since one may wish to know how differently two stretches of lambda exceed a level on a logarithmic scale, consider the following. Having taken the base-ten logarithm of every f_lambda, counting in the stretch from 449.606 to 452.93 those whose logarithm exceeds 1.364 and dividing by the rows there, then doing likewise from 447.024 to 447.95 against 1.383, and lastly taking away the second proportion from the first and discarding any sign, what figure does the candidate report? 0.43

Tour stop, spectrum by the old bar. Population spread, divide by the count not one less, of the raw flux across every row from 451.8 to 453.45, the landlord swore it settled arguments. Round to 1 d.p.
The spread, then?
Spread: 2.0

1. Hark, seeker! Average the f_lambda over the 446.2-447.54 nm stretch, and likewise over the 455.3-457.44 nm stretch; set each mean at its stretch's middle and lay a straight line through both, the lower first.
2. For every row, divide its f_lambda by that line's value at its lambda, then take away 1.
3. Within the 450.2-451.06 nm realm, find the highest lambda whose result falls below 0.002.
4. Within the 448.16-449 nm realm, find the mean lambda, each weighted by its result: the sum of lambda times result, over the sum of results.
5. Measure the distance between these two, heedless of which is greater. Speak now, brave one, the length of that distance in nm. 2.52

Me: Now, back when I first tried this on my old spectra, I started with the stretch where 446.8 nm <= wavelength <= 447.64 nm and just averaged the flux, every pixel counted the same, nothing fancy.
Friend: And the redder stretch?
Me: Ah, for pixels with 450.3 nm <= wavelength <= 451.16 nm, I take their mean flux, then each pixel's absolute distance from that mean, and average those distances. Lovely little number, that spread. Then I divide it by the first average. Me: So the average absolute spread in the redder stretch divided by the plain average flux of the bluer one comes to 0.042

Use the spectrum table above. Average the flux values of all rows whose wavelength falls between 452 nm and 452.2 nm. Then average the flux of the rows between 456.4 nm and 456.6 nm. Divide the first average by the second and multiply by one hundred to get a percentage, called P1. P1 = 103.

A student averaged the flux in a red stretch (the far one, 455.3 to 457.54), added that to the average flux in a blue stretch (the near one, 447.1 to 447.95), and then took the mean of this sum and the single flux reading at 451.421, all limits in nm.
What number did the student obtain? 36.9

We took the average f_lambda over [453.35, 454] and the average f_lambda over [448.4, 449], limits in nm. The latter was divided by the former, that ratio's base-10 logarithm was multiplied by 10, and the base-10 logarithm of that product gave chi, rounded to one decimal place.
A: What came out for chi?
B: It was -0.7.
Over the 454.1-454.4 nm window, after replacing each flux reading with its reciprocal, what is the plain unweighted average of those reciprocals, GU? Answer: 0.041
